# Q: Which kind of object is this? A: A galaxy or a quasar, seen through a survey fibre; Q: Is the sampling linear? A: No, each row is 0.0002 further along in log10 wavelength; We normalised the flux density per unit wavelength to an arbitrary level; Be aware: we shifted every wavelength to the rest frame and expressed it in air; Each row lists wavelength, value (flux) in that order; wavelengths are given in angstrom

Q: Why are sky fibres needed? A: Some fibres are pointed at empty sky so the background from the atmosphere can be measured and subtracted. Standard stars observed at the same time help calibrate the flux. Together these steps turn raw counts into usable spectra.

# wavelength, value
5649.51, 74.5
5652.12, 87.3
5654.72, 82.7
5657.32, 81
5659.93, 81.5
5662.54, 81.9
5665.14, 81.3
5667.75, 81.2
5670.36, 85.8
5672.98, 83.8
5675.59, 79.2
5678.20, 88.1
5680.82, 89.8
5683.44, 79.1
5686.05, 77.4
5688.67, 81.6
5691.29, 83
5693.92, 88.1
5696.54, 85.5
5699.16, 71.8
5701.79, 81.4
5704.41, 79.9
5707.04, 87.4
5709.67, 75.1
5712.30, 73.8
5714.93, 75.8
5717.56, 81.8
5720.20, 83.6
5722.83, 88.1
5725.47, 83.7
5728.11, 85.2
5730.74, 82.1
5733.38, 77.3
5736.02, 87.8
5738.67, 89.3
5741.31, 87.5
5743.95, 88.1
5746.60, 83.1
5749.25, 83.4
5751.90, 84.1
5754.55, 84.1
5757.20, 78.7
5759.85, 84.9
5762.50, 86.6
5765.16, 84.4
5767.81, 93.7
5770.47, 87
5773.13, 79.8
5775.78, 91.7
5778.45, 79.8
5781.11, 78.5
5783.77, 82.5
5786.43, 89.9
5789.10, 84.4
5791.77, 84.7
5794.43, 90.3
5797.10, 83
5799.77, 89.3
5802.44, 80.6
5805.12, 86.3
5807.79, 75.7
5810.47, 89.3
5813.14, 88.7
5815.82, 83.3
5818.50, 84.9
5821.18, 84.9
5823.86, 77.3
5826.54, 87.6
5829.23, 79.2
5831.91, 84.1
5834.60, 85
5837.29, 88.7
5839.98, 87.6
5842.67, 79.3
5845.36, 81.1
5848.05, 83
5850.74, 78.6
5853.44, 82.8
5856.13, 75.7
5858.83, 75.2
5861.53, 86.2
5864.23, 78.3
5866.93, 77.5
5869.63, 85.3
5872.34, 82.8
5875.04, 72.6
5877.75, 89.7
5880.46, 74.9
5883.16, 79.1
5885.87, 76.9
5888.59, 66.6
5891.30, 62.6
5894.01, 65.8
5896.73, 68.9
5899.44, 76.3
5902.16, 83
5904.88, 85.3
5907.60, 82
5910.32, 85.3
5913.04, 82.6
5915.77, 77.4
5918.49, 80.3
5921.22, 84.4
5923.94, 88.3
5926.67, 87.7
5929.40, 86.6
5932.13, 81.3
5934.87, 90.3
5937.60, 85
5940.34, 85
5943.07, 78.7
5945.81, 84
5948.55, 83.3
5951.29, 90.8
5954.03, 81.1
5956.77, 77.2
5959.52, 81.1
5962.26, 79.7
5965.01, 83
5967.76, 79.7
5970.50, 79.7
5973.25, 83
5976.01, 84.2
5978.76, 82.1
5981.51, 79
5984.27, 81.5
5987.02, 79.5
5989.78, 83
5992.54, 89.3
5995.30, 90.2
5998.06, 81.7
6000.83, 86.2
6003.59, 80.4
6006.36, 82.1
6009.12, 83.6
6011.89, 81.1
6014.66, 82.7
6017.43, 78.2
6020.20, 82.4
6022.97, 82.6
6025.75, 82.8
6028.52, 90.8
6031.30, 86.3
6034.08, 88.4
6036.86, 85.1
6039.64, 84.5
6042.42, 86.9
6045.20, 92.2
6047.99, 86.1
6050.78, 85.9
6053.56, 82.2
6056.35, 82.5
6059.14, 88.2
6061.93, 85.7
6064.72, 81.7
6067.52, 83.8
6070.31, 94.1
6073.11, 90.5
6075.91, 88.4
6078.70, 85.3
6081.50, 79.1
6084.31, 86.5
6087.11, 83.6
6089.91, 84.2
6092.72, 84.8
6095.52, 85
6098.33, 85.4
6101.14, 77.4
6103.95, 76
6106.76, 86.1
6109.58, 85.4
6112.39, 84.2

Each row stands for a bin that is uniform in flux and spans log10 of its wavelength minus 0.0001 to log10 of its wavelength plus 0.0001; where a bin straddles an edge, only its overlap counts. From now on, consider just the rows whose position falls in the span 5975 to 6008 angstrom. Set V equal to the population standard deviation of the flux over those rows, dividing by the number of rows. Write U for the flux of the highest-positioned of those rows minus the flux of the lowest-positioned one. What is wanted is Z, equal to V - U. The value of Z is 5.6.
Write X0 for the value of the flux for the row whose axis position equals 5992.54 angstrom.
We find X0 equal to 89.3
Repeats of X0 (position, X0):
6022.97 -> 82.6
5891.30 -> 62.6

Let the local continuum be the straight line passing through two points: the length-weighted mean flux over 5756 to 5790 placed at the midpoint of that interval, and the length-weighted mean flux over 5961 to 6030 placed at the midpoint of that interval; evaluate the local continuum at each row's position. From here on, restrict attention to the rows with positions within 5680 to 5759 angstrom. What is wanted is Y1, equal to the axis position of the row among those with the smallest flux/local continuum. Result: 5699.16 angstrom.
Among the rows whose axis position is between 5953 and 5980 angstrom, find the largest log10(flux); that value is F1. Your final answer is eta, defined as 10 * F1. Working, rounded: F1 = 1.93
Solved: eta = 19.3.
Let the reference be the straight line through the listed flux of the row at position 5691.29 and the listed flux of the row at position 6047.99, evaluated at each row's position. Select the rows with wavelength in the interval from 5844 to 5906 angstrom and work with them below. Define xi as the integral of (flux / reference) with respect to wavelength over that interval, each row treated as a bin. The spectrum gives 57.0 angstrom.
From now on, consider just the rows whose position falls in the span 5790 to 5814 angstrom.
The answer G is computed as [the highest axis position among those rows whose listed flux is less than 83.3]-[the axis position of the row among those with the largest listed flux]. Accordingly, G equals 13.4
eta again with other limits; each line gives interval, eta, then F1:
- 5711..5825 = 19.7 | 1.97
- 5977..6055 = 19.6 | 1.96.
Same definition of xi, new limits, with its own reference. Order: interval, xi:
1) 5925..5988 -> 61.2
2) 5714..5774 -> 60.7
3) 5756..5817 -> 61.8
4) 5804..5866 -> 60.8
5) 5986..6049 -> 62.1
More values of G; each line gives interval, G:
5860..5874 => 10.8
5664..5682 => -5.2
